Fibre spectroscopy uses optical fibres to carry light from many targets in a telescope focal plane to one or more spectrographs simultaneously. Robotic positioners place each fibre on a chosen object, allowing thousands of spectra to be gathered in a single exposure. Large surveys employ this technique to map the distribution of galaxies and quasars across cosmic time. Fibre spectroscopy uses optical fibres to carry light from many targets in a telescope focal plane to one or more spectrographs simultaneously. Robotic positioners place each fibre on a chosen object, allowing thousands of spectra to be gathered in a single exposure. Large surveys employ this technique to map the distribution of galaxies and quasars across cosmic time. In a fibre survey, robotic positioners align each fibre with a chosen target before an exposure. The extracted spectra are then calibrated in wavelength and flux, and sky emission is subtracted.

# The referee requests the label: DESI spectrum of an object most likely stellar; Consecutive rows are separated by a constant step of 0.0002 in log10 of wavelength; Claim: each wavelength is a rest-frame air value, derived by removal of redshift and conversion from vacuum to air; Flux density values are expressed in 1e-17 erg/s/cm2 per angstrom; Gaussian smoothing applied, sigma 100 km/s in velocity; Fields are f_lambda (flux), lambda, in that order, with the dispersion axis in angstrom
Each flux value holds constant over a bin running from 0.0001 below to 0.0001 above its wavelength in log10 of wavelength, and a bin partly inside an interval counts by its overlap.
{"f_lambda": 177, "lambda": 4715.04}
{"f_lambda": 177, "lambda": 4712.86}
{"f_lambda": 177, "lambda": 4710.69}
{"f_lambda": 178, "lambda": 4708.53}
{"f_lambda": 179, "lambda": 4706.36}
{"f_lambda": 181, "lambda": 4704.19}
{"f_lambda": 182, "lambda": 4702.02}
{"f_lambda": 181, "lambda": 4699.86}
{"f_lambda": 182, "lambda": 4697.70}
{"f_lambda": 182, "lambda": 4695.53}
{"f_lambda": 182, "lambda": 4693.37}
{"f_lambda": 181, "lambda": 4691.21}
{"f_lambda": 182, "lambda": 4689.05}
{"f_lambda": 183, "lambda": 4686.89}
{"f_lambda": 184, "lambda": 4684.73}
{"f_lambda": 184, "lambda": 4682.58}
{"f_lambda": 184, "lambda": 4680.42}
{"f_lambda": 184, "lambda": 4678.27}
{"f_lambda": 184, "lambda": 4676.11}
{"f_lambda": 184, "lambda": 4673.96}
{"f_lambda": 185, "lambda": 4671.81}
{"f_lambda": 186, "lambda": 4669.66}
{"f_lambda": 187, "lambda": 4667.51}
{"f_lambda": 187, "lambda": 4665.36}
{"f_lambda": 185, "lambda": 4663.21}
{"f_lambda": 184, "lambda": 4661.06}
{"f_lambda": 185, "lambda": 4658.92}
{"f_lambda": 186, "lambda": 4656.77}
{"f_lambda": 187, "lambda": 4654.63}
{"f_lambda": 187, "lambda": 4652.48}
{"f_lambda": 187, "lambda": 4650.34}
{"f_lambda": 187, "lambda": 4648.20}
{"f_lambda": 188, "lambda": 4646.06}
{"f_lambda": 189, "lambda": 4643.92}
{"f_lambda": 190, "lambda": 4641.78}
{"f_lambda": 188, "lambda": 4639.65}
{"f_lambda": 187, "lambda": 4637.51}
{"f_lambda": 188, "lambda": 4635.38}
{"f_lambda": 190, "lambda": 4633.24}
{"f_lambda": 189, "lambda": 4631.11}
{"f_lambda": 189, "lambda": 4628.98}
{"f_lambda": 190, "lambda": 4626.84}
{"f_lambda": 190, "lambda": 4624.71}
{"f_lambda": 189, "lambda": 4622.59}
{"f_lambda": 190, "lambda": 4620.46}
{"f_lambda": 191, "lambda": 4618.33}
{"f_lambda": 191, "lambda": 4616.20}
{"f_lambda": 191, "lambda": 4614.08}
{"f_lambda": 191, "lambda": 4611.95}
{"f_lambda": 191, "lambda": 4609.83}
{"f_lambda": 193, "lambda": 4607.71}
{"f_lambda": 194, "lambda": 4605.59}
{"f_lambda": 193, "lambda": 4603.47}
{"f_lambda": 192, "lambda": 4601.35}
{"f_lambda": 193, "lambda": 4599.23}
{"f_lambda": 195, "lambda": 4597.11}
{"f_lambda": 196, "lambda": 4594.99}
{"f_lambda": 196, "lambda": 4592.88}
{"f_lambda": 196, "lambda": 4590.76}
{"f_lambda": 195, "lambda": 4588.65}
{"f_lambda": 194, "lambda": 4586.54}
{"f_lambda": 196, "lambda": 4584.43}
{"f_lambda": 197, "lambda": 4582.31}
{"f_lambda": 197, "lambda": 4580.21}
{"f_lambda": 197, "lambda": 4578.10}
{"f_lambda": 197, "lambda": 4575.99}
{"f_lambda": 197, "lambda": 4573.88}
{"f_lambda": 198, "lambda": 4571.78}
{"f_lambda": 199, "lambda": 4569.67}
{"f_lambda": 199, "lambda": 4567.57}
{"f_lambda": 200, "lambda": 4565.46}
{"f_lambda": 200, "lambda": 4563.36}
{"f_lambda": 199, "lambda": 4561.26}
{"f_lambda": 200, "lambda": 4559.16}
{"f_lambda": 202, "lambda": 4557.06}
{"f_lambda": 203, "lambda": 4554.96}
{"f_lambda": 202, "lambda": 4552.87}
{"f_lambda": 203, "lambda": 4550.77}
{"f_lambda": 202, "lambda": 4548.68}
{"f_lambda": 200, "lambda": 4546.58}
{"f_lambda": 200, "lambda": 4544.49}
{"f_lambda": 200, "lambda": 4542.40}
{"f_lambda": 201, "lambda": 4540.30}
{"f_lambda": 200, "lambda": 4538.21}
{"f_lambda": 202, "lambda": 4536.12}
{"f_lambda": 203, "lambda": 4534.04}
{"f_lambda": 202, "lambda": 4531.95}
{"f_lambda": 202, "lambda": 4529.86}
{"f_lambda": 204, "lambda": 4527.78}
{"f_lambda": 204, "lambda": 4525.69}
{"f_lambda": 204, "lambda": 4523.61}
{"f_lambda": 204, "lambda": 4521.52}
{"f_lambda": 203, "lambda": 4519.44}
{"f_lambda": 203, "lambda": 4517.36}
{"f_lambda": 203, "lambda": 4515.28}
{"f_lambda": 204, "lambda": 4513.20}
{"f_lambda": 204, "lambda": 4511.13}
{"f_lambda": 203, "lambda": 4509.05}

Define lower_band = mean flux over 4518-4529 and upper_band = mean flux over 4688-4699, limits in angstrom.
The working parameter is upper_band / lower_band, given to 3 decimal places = 0.892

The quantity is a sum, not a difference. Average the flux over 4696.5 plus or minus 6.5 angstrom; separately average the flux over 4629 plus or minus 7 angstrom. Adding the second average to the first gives 371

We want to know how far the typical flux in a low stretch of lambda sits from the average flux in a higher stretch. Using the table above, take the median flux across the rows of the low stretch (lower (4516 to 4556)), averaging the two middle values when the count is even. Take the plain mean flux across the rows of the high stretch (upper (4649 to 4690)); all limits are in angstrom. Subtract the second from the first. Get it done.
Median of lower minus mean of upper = 17.0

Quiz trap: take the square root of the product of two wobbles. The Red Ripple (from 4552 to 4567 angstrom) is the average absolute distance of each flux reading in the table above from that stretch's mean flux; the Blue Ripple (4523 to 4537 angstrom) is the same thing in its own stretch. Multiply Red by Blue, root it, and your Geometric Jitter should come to 1.04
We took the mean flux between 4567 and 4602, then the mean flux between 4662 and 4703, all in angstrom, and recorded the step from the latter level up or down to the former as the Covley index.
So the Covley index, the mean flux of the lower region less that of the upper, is 12.5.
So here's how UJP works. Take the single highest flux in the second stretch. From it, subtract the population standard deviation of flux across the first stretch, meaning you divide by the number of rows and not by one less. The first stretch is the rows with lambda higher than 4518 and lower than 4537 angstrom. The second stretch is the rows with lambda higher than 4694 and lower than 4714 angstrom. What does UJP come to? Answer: 181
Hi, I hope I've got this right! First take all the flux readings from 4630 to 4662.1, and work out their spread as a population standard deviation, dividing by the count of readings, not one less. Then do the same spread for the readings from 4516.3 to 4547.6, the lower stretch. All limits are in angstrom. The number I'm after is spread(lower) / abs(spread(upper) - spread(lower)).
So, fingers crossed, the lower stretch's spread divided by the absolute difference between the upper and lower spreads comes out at 18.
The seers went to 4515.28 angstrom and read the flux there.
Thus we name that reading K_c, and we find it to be 203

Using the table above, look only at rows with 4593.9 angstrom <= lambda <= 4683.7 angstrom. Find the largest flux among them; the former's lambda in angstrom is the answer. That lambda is 4594.99 angstrom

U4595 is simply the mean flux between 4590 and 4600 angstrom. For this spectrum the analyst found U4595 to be 195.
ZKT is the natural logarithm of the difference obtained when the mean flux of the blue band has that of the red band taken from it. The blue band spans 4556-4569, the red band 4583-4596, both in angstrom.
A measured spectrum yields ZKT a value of 1.5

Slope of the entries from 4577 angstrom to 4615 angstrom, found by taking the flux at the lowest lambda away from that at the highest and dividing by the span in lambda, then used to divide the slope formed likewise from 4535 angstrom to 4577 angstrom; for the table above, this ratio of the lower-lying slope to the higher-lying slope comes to 0.8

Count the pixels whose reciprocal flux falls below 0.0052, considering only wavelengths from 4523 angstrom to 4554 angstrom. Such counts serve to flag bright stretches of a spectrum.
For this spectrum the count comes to 15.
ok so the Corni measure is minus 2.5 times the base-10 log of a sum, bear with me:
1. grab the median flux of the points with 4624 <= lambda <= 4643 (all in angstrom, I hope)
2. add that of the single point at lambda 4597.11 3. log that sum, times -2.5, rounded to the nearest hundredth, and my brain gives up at -6.46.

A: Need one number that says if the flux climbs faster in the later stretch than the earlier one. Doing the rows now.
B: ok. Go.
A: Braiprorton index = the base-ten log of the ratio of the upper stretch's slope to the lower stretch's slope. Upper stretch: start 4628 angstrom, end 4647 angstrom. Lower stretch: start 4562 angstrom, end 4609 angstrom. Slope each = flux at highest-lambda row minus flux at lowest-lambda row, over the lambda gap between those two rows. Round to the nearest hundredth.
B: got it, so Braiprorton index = -0.43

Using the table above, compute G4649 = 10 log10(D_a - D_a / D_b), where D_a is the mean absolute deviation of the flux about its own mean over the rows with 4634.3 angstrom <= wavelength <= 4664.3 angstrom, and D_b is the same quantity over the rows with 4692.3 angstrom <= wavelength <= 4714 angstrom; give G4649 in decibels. -2.7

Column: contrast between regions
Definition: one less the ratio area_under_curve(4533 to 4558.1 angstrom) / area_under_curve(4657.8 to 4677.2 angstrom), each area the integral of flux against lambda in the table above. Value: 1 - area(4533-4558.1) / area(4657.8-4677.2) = -0.41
